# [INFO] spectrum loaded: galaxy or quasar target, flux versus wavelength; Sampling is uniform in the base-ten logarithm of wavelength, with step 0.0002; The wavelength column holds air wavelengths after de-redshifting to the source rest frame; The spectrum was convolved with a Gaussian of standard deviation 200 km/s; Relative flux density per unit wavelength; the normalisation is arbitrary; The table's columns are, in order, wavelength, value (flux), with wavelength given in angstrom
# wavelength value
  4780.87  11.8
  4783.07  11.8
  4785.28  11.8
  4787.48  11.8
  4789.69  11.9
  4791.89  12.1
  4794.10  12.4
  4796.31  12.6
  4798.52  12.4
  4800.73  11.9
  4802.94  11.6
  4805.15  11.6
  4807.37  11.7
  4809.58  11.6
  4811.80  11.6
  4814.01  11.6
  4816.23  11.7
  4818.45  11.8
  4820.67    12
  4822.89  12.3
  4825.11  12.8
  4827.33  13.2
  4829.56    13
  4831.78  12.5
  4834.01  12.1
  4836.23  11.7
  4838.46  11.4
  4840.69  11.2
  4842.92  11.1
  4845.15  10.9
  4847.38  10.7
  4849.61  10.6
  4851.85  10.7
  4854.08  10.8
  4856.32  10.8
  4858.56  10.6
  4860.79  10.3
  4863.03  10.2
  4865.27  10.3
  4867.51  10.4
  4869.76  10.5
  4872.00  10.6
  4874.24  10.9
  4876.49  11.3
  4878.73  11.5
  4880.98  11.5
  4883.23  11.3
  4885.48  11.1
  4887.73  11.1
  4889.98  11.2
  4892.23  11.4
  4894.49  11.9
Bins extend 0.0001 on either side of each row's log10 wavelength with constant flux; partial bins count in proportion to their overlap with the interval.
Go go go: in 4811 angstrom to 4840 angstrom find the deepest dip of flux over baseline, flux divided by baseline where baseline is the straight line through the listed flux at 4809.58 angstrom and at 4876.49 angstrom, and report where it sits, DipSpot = 4838.46 angstrom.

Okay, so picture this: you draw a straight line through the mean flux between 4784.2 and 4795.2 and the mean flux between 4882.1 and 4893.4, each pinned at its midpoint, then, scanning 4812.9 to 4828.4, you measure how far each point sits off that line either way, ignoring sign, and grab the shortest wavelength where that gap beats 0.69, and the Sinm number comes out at 4825.11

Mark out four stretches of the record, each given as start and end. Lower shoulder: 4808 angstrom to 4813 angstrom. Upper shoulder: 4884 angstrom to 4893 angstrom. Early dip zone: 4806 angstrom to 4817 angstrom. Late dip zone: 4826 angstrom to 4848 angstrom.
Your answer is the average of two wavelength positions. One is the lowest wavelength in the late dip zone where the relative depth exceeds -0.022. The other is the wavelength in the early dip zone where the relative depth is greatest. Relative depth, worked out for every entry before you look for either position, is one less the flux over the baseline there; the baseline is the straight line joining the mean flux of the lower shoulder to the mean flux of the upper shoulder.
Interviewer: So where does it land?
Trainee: 4822.9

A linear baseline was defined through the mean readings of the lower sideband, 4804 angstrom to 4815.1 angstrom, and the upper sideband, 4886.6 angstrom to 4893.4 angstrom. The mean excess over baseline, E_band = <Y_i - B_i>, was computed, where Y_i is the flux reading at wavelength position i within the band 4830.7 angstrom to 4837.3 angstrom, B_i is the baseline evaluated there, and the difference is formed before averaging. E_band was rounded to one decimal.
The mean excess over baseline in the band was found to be 0.6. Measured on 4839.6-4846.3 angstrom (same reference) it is -0.4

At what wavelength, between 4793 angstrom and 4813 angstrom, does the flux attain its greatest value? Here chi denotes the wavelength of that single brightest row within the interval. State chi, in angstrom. 4796.31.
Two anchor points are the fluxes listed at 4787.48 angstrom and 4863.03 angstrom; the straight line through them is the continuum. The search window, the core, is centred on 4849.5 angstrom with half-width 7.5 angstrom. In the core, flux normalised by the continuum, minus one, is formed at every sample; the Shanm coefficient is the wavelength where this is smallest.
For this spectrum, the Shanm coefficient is 4849.61 angstrom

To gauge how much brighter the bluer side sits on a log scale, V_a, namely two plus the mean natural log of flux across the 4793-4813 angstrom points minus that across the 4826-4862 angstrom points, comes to 2.05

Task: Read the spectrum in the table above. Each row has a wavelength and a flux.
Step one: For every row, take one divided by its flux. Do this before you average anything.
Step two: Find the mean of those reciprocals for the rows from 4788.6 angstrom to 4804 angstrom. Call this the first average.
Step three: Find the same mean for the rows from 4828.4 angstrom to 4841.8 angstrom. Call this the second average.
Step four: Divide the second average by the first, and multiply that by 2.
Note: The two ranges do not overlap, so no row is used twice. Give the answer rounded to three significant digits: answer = 2.03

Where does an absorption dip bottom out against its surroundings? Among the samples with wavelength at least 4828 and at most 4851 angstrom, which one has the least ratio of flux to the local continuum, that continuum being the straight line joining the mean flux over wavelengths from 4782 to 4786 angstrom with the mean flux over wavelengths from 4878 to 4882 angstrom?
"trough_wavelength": 4849.61 angstrom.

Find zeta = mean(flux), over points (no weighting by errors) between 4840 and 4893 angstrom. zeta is 10.9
